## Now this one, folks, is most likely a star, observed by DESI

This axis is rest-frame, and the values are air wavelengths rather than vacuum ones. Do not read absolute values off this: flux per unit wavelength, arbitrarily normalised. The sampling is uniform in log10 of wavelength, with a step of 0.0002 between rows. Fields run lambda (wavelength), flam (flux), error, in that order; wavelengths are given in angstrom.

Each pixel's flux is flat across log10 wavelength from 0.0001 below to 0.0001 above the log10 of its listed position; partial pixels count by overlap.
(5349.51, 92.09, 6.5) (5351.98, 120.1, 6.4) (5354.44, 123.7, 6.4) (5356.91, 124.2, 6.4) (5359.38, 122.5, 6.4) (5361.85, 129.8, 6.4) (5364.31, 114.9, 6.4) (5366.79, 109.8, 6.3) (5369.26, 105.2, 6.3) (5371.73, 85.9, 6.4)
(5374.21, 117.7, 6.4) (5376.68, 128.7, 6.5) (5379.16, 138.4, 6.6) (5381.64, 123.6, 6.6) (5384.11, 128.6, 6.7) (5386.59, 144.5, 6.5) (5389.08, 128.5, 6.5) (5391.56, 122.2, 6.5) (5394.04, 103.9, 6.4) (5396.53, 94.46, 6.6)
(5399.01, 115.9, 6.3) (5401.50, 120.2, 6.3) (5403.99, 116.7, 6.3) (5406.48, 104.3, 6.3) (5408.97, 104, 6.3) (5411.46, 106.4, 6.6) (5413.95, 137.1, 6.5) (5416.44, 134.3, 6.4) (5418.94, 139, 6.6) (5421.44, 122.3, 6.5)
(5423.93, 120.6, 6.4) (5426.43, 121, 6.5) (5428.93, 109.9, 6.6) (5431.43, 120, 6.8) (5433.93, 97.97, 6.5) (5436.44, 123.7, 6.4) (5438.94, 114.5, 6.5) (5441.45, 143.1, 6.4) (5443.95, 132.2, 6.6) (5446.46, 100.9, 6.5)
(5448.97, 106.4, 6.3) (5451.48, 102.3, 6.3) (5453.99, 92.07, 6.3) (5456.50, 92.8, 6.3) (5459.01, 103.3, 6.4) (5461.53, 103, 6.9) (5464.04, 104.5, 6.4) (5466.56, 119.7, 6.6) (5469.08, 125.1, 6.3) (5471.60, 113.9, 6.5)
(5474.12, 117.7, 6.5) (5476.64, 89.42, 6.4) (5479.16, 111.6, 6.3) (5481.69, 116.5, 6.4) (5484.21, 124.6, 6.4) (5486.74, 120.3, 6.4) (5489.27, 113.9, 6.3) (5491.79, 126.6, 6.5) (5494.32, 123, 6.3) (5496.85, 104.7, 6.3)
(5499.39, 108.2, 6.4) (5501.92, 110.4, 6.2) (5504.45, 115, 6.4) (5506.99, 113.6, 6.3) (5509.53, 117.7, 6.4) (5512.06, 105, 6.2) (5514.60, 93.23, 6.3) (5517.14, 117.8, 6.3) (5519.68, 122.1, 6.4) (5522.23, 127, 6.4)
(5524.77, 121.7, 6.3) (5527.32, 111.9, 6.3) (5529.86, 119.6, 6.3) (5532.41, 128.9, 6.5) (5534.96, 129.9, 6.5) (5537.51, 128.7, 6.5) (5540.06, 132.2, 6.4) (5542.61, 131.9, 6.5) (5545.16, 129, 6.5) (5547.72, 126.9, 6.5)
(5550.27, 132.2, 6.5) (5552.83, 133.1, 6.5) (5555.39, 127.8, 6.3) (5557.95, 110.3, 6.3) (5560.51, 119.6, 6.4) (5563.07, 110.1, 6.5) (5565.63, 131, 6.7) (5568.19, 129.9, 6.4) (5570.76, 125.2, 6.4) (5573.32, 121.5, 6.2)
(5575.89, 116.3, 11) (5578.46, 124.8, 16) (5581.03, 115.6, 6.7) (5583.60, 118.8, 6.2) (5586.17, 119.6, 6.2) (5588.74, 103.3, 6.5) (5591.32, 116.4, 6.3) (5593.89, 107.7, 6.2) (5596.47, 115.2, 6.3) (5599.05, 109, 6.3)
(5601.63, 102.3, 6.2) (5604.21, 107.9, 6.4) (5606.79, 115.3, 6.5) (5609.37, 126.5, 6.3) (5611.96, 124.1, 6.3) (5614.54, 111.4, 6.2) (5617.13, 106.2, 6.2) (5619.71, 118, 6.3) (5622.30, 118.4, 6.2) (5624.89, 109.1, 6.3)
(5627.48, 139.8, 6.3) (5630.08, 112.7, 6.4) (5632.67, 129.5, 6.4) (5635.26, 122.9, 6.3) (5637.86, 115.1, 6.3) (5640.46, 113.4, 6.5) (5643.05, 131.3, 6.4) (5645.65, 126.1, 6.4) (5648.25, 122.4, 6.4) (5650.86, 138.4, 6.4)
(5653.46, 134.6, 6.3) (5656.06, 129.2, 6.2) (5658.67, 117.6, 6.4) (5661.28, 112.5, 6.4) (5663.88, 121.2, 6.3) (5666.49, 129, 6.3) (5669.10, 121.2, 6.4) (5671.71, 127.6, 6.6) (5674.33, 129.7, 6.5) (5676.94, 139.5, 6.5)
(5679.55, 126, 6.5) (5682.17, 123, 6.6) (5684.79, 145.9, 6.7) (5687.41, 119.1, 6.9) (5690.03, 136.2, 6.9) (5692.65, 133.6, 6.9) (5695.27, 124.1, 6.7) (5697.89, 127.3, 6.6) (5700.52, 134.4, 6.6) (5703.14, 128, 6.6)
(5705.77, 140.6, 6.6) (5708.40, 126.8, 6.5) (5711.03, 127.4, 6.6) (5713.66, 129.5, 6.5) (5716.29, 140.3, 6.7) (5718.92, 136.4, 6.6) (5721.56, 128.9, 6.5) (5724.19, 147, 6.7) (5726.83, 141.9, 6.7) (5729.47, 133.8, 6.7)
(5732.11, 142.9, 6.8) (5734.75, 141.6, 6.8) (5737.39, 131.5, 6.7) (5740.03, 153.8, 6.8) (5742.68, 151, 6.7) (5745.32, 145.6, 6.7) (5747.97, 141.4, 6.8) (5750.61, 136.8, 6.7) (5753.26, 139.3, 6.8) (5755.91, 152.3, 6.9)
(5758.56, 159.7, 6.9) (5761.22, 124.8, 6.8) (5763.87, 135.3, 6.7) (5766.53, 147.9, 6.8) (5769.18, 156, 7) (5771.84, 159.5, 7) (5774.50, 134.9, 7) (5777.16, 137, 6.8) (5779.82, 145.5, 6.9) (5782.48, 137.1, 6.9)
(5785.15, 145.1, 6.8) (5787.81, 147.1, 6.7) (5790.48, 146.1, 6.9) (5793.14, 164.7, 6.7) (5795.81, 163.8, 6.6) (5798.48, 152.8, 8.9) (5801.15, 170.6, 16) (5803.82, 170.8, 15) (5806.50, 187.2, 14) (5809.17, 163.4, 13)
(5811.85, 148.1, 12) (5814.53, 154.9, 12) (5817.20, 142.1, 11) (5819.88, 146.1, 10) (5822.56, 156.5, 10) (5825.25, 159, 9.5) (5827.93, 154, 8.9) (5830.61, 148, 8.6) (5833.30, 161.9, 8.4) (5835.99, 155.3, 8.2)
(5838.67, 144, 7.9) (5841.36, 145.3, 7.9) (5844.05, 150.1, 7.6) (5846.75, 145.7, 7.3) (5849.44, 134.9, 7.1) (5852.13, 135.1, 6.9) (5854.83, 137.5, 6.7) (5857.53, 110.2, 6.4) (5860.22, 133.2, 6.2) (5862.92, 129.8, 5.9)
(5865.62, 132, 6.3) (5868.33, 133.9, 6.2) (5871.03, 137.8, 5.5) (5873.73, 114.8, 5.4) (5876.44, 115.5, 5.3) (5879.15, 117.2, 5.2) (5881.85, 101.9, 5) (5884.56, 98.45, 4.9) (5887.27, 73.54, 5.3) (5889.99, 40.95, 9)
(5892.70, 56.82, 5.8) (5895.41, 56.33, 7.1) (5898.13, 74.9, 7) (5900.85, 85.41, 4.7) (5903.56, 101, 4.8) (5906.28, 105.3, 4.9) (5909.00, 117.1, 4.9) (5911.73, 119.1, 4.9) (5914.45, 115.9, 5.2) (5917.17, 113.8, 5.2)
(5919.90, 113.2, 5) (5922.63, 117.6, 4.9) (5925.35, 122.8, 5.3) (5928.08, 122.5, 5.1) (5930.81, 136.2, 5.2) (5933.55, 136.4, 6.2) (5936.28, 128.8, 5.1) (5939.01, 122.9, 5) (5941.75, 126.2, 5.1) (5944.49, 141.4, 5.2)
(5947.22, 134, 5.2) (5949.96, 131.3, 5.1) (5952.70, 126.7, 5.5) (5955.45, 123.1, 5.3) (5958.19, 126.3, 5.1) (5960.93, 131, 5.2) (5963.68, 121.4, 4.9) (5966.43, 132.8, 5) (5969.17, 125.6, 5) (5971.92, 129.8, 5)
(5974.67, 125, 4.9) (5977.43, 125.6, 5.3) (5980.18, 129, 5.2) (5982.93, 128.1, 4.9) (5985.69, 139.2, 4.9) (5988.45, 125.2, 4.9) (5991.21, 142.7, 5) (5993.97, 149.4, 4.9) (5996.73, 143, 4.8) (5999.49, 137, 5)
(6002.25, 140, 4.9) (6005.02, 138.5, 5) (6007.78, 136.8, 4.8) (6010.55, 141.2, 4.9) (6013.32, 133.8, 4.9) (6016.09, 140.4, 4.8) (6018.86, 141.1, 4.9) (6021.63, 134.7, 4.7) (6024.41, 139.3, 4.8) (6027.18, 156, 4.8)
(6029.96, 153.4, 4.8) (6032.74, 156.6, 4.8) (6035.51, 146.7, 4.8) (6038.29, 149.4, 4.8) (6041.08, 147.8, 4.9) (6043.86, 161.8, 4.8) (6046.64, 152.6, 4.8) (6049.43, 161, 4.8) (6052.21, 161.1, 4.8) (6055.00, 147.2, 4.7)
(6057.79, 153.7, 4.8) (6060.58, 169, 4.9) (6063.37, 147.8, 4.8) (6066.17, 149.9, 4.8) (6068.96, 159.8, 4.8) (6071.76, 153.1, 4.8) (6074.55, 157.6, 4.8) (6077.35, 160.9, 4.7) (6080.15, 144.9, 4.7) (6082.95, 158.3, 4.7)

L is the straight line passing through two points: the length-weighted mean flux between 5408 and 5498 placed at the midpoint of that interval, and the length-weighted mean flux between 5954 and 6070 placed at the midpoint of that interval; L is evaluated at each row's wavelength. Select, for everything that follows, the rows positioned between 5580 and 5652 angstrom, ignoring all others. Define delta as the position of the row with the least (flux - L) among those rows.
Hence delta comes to 5601.63 angstrom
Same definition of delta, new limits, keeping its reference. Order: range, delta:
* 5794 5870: 5857.53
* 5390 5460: 5453.99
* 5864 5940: 5889.99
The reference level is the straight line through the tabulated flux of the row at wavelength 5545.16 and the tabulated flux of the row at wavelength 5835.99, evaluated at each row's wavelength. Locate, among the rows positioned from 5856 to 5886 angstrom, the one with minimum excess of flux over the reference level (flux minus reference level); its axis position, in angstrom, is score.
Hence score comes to 5884.56 angstrom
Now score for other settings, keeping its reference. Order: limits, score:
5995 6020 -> 6013.32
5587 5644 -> 5601.63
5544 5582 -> 5563.07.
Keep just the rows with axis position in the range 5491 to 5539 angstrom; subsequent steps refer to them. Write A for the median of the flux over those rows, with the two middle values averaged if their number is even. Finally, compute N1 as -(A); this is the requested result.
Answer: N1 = -118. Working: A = 118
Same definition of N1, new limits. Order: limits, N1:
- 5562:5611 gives -116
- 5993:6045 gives -141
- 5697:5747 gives -136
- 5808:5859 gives -148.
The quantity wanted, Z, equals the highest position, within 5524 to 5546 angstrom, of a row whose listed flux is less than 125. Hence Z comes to 5529.86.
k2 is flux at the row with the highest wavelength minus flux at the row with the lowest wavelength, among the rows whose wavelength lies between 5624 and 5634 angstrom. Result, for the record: 20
